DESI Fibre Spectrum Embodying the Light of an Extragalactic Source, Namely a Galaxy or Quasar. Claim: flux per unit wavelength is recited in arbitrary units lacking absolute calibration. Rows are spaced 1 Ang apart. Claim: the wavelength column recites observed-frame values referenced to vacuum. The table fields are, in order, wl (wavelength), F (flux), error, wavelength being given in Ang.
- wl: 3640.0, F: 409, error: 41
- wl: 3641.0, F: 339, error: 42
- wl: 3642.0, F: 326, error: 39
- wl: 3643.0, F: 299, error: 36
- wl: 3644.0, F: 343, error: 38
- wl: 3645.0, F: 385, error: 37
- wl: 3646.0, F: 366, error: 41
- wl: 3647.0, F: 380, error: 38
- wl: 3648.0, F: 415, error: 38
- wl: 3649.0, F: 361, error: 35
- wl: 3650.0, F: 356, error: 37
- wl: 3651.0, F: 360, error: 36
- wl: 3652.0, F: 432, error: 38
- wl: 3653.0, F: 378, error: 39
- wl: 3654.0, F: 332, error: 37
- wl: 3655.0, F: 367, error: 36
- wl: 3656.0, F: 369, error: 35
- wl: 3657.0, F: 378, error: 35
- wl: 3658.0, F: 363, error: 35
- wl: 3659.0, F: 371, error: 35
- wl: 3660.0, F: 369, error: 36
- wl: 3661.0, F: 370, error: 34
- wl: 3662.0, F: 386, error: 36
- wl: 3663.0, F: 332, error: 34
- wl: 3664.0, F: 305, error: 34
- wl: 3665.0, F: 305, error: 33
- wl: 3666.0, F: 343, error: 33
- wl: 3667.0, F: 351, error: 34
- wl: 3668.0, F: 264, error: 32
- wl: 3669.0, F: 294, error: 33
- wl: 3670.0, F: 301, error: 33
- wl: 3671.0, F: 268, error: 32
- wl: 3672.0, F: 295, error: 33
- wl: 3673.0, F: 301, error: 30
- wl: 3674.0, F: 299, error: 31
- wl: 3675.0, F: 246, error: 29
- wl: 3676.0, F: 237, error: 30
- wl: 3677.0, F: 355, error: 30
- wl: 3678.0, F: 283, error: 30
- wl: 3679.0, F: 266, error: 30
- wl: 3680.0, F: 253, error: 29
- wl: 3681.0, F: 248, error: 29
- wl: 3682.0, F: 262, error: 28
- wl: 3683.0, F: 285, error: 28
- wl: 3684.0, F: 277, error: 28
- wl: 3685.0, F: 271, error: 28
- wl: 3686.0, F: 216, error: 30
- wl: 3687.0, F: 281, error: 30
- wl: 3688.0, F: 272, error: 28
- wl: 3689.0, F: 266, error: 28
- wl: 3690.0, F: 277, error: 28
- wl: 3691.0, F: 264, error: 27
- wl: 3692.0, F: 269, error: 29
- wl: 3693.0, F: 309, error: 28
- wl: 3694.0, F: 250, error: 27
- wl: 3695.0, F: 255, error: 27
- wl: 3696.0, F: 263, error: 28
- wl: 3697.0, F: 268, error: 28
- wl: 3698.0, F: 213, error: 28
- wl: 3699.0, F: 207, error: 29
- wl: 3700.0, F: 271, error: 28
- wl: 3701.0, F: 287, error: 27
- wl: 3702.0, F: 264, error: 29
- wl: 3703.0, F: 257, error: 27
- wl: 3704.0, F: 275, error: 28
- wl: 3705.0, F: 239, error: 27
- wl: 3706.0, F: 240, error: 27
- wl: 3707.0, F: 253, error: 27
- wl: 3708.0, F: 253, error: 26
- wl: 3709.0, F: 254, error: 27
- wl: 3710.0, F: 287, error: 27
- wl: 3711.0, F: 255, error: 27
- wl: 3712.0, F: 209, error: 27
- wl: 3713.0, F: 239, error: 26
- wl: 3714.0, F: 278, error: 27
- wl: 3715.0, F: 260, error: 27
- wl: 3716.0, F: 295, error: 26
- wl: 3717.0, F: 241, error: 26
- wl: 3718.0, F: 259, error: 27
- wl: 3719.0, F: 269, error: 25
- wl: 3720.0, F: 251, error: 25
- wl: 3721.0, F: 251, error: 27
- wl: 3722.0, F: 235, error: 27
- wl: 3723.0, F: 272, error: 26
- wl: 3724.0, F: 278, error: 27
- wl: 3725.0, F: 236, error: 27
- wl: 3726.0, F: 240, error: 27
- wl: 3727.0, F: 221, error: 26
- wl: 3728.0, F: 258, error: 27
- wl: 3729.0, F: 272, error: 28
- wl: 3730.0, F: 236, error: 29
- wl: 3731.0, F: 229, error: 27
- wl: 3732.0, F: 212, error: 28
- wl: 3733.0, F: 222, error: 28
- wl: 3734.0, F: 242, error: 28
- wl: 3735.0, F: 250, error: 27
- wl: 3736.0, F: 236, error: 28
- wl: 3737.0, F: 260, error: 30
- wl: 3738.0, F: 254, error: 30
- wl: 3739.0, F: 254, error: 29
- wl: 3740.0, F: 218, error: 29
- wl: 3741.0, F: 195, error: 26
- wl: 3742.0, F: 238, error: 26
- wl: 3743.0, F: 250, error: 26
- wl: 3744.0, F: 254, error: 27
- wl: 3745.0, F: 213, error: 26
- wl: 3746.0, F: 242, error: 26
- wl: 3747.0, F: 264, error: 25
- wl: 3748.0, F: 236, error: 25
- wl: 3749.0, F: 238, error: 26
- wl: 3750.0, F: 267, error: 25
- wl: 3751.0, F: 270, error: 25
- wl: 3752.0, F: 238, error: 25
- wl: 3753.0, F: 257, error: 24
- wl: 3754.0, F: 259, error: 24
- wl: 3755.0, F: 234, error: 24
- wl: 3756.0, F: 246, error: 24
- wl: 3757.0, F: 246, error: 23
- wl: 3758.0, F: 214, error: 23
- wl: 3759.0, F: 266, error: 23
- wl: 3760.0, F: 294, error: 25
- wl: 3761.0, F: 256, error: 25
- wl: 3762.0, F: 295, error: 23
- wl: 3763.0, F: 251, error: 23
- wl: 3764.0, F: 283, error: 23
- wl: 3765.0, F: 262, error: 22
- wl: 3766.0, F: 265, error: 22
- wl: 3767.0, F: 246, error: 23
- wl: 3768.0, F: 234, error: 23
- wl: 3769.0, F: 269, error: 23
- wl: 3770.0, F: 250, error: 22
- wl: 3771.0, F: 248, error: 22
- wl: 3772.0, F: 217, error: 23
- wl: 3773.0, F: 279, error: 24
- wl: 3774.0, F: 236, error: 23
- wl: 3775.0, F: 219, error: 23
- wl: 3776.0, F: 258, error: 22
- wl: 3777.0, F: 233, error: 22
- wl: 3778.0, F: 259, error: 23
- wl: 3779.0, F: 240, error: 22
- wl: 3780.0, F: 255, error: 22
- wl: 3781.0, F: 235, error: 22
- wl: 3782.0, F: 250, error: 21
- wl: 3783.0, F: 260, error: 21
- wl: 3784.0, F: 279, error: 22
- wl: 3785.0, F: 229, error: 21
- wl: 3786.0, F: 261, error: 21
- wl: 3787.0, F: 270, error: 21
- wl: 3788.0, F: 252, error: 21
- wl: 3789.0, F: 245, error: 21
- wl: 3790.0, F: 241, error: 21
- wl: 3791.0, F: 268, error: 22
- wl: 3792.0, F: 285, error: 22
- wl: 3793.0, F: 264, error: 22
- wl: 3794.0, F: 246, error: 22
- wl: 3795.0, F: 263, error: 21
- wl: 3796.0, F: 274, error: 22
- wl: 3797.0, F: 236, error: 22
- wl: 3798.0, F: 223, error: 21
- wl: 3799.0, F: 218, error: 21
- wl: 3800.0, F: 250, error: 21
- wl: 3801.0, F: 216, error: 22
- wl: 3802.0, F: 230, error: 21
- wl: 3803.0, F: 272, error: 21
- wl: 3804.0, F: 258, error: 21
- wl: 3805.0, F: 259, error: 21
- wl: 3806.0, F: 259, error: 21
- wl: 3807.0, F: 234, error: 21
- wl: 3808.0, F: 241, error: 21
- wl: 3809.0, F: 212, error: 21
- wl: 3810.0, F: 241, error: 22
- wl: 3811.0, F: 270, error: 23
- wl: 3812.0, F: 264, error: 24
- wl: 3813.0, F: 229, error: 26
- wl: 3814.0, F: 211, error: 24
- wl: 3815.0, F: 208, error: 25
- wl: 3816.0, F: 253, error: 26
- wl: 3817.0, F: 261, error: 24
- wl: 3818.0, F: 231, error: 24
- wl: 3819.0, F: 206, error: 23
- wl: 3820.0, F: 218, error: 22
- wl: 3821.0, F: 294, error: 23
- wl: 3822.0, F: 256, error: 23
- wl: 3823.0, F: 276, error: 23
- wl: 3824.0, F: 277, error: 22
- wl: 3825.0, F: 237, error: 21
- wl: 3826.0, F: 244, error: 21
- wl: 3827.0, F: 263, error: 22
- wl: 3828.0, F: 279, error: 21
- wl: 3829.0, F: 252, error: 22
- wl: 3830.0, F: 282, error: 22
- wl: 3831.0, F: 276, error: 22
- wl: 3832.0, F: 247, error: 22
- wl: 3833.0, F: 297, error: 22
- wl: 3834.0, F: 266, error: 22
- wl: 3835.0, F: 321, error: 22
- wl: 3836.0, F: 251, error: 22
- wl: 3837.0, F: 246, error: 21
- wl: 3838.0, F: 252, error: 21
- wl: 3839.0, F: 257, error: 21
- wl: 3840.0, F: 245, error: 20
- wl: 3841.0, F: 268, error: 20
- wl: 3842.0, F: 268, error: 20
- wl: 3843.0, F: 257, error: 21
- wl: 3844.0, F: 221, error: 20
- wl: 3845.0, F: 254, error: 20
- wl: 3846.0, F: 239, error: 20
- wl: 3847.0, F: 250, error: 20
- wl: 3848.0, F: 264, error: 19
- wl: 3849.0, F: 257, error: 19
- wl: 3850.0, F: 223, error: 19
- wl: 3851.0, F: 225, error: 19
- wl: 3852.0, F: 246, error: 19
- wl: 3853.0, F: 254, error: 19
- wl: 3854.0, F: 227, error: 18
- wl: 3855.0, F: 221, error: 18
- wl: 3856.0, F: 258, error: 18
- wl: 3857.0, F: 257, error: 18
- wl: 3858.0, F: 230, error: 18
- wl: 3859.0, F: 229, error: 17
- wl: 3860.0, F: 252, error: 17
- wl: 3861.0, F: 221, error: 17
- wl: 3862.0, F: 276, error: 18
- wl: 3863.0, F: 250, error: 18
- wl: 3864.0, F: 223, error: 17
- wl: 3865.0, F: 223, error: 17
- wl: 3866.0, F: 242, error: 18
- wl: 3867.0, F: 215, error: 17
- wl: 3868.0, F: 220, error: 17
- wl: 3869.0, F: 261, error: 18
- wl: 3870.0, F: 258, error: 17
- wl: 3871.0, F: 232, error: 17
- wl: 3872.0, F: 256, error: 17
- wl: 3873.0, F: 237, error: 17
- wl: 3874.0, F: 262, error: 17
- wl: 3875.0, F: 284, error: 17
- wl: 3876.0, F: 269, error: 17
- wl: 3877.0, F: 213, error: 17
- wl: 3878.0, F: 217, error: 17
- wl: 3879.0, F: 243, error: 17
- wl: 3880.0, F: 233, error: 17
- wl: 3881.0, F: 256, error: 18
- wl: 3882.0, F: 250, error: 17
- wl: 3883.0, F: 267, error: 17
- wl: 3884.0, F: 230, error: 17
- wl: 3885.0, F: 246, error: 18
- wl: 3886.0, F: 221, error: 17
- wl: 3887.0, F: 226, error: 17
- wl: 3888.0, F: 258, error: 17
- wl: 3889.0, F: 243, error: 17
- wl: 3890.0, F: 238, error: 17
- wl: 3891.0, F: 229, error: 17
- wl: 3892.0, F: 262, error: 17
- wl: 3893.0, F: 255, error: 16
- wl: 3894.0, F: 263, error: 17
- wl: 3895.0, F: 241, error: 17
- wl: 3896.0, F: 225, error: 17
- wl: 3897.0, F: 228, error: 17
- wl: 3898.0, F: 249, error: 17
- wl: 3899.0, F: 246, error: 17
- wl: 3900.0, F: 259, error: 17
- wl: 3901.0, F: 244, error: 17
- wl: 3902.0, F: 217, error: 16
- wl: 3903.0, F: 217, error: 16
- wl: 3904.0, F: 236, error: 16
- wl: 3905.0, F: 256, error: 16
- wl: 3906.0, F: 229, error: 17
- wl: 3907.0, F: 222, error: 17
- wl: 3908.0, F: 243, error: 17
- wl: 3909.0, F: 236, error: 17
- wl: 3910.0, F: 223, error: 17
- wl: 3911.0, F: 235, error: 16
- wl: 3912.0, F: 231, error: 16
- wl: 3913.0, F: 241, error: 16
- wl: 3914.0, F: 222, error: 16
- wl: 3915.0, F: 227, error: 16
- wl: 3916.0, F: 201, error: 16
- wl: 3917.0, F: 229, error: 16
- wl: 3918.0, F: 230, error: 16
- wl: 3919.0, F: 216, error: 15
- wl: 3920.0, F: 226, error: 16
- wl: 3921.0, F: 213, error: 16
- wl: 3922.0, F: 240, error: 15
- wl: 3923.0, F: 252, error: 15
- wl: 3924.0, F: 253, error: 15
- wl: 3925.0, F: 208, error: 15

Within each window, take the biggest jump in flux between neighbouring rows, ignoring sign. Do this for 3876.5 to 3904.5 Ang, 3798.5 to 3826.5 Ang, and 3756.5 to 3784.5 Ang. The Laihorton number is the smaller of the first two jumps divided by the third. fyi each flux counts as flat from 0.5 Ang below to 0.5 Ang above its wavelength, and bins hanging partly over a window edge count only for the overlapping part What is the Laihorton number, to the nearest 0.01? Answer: 0.60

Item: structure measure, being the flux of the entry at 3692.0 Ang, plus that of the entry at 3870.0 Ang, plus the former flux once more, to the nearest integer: 796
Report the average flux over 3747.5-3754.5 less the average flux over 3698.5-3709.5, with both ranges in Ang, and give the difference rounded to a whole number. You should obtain -2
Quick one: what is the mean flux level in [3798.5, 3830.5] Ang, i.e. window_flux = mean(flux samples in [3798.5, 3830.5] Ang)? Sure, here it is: 247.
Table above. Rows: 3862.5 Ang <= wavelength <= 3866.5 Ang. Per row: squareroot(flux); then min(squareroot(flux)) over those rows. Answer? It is 14.9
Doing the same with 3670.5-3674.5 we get 16.4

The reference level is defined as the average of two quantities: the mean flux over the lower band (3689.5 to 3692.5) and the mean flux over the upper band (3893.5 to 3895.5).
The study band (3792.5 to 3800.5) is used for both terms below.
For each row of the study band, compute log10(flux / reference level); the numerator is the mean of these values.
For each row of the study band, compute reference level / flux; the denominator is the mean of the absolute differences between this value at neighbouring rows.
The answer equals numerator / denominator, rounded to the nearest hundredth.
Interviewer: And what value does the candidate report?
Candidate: -0.31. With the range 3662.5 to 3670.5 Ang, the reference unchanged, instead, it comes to 0.97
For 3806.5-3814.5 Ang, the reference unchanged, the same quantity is -0.41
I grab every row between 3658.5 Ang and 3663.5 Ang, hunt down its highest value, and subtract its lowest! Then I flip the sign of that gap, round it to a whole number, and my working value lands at -54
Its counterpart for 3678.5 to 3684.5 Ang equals -37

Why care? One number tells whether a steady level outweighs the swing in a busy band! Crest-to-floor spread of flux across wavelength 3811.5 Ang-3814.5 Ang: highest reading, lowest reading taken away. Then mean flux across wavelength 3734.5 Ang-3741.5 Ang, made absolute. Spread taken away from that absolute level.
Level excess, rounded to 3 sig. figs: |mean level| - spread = 185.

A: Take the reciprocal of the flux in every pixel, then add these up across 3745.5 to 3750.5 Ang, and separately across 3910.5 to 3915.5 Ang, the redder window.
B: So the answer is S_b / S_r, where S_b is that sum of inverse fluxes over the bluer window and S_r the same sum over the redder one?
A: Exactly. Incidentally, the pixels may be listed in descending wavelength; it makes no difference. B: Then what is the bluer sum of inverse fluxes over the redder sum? 0.93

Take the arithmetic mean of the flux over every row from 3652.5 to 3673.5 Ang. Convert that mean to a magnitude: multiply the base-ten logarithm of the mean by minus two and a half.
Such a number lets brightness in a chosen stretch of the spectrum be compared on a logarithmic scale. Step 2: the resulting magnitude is -6.31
